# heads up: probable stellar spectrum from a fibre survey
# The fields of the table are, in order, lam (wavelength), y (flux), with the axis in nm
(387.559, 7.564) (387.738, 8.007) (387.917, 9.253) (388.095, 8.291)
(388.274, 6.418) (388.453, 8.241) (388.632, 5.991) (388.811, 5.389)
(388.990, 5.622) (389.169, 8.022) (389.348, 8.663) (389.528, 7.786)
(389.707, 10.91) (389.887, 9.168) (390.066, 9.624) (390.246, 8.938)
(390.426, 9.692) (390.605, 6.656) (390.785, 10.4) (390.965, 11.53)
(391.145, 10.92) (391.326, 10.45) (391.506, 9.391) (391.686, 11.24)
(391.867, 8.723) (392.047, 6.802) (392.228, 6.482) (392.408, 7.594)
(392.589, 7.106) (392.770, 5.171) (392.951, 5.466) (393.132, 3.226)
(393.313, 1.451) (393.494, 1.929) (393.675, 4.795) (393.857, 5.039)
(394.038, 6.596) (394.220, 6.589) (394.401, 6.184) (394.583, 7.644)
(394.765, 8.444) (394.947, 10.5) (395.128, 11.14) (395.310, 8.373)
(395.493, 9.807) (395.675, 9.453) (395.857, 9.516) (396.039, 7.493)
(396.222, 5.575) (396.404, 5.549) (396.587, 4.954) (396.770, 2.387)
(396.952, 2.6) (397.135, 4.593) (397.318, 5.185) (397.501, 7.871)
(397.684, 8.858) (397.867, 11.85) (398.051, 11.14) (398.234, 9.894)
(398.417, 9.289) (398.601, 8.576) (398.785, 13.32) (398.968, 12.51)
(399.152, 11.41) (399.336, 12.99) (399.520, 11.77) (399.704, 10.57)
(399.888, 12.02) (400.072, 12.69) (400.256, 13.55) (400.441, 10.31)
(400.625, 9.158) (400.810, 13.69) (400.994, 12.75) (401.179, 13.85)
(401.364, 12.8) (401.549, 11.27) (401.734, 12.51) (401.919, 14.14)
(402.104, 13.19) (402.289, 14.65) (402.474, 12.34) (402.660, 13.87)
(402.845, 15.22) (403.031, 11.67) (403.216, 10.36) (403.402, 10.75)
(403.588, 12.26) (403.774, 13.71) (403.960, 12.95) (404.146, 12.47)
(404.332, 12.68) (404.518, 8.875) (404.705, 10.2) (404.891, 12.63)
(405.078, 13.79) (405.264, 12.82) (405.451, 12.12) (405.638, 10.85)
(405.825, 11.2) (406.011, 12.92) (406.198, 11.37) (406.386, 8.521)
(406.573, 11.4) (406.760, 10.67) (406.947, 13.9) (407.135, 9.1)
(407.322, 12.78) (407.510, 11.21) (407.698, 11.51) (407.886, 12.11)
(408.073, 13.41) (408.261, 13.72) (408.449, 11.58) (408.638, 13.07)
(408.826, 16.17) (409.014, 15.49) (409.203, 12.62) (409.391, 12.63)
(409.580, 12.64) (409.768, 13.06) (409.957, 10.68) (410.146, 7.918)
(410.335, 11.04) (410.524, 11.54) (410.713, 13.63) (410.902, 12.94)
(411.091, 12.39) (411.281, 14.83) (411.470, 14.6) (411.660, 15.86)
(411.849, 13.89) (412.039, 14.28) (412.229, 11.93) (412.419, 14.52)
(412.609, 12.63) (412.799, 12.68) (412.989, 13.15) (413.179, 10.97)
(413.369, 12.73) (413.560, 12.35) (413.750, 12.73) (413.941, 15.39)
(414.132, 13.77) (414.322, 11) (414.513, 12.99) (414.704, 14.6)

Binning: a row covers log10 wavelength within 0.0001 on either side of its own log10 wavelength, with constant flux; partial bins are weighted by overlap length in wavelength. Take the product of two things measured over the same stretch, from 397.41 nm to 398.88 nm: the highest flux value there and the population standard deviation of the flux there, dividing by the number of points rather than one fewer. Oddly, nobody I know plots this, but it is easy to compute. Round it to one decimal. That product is 23.1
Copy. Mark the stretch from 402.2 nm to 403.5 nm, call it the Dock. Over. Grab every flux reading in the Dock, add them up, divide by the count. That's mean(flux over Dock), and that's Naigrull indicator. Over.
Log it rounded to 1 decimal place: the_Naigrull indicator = 12.7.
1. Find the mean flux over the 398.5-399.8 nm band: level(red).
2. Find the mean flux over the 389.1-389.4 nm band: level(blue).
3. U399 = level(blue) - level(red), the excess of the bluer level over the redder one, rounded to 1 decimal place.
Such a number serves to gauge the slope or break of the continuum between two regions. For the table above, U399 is -3.2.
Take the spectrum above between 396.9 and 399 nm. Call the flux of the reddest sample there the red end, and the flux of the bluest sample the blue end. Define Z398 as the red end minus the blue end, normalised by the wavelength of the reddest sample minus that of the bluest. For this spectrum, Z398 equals 4.9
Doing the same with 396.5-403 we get 1.6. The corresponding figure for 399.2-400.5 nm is -2.4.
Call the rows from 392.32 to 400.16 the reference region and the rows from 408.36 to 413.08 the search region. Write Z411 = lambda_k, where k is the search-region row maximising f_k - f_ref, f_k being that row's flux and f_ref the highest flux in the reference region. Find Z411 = 408.826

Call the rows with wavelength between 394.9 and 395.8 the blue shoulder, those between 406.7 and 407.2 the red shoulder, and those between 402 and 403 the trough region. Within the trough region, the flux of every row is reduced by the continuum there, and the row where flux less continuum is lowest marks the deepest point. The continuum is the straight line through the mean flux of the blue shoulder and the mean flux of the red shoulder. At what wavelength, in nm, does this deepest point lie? 402.474 nm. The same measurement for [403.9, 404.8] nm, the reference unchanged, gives 404.518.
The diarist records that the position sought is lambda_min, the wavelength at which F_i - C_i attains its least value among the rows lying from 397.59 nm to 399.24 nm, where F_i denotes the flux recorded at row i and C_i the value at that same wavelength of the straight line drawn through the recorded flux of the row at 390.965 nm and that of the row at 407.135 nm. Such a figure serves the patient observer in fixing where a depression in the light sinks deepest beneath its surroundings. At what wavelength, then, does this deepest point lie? 398.601 nm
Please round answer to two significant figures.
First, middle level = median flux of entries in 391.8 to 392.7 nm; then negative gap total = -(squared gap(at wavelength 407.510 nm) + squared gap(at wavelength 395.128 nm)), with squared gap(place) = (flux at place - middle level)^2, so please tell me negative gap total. -33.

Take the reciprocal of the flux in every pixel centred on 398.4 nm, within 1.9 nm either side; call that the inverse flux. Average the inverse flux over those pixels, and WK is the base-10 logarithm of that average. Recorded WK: -0.86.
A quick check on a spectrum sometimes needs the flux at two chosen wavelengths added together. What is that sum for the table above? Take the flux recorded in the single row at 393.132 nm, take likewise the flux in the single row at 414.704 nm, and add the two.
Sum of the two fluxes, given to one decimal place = 17.8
